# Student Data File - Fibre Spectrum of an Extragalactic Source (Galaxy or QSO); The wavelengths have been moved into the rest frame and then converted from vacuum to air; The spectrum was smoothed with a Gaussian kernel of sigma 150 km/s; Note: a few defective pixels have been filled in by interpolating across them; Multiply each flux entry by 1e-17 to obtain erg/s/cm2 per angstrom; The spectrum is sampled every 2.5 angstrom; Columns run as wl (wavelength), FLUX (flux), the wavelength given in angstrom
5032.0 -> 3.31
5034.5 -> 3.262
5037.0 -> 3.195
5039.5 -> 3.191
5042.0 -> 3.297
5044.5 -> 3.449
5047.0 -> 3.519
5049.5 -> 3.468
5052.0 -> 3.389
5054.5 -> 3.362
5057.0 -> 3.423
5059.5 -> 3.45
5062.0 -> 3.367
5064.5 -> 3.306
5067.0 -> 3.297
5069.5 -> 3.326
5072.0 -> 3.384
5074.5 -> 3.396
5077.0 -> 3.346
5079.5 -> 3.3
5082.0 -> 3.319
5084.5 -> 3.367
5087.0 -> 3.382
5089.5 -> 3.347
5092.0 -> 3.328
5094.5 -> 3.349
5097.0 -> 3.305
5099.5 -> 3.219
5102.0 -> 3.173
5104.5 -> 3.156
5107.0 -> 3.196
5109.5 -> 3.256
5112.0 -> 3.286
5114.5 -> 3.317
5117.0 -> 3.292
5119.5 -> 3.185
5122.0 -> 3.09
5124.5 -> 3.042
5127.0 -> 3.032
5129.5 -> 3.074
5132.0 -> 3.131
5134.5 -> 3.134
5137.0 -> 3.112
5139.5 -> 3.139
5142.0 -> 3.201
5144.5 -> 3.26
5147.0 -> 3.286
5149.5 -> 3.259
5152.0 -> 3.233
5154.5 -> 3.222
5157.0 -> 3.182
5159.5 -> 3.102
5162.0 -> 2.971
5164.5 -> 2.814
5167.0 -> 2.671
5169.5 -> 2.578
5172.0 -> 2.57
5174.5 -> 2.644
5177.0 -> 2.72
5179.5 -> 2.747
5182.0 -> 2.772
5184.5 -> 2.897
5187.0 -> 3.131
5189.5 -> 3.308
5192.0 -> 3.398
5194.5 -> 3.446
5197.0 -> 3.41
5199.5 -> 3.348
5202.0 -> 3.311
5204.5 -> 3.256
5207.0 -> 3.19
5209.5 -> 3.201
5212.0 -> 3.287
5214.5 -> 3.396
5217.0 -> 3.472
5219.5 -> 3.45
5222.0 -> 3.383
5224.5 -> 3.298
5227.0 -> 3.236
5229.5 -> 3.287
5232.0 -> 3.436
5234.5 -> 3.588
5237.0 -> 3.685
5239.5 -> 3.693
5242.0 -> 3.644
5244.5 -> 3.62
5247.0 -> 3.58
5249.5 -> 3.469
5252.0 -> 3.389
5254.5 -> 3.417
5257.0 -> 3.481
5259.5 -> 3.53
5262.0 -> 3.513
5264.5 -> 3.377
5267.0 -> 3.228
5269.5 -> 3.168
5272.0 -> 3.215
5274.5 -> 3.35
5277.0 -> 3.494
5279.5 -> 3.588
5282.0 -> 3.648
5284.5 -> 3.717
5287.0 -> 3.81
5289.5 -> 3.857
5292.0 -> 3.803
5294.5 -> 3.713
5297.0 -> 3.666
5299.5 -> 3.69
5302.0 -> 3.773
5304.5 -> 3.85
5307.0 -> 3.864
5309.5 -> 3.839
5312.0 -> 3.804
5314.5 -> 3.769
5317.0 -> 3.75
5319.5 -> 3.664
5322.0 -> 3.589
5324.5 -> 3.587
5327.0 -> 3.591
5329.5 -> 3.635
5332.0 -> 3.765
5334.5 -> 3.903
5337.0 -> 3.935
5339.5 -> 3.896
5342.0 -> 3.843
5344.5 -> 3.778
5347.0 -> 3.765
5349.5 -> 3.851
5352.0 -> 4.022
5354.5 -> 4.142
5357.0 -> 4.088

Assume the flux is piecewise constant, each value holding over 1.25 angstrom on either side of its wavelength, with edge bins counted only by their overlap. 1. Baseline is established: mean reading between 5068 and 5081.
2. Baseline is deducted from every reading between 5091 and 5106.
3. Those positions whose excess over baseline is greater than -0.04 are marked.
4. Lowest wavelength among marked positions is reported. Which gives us 5092.0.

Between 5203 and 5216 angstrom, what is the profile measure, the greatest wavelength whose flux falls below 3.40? 5214.5 angstrom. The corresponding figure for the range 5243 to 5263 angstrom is 5252.0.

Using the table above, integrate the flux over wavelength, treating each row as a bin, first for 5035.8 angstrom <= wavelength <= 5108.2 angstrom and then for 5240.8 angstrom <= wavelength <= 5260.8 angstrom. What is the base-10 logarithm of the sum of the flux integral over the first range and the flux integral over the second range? 2.49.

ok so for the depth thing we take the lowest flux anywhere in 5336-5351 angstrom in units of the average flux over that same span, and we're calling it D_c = 0.98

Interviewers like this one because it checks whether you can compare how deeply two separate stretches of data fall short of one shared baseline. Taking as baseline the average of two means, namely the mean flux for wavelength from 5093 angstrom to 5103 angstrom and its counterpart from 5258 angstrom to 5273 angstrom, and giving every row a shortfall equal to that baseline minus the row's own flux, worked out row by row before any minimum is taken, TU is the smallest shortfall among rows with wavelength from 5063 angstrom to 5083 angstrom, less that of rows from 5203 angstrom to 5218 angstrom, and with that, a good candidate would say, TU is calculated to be 0.08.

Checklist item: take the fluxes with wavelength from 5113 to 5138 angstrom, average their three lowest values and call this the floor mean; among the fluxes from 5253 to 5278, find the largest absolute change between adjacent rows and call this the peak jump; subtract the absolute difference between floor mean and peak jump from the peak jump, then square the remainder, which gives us 7.6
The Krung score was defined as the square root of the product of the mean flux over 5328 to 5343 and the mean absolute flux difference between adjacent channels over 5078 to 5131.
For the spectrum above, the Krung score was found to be 0.40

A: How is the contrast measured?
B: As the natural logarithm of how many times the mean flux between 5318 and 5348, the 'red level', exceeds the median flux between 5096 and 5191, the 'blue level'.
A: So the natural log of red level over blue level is 0.18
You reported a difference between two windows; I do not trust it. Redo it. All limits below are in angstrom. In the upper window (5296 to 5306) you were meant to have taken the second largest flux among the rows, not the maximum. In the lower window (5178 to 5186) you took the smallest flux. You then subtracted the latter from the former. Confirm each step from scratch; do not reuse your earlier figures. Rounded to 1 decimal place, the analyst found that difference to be 1.0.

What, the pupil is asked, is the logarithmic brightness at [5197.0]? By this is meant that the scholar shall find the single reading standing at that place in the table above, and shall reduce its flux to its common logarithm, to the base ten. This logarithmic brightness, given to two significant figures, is 0.53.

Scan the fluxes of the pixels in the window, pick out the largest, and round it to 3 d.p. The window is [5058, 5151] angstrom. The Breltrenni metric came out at 3.450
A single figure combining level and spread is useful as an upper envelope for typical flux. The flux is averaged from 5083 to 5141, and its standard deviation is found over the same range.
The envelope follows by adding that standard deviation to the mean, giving 3.3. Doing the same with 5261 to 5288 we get 3.7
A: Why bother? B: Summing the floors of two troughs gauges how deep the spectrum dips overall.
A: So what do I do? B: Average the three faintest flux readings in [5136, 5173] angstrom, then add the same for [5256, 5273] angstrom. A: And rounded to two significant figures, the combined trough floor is 5.8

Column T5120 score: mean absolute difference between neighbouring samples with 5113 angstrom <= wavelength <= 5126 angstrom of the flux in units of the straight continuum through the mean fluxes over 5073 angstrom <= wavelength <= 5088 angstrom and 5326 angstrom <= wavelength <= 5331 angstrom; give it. 0.0210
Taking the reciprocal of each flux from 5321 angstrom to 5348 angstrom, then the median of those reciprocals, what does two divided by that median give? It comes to 7.5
